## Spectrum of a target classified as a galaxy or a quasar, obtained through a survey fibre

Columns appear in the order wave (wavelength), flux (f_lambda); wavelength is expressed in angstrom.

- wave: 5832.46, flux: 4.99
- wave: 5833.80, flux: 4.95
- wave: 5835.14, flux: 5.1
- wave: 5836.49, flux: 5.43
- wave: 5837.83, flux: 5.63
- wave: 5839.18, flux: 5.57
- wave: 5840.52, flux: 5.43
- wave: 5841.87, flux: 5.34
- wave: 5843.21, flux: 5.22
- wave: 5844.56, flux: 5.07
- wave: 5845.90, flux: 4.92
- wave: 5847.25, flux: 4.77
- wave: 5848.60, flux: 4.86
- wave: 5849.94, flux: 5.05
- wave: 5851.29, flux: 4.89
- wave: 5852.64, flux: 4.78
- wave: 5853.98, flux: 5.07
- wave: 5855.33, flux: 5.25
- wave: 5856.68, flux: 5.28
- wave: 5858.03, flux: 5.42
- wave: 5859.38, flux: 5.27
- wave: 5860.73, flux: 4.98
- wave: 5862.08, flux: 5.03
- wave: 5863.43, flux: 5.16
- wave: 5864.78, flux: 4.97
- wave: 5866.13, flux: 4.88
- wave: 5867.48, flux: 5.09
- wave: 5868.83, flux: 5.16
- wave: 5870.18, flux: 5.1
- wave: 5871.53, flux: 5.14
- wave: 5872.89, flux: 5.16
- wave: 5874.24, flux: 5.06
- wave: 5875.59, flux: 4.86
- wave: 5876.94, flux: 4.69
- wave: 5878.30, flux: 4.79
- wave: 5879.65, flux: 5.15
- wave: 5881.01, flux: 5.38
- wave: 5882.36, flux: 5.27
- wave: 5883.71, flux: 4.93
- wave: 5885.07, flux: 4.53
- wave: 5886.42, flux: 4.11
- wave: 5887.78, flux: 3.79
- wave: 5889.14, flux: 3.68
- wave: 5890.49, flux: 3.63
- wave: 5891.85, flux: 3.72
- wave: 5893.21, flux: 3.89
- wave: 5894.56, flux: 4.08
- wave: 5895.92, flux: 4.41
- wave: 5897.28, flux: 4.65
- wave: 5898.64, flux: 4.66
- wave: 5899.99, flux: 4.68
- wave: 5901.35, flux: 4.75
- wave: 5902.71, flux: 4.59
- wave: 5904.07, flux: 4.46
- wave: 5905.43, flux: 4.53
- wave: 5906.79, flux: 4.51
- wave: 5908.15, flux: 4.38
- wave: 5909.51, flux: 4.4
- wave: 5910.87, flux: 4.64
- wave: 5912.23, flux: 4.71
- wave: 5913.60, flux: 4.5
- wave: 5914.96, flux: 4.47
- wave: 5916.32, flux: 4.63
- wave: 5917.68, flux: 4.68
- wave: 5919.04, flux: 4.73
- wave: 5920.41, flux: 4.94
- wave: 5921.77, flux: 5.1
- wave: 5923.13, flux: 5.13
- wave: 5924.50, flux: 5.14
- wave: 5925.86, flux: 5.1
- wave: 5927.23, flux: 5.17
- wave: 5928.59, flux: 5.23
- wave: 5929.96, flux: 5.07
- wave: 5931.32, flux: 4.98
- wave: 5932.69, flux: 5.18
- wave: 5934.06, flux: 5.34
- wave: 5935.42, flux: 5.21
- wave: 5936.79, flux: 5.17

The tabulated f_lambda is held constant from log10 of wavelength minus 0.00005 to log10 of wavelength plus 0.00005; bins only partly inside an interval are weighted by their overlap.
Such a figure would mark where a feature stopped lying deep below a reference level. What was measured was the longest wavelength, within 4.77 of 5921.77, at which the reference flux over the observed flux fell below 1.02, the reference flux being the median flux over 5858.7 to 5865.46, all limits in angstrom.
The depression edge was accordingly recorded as 5925.86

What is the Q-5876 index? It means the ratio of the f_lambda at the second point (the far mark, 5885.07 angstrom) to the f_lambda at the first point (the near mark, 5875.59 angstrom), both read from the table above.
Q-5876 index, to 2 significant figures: 0.93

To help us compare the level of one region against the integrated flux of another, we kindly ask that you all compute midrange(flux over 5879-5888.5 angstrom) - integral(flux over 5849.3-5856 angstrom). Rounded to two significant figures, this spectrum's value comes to -29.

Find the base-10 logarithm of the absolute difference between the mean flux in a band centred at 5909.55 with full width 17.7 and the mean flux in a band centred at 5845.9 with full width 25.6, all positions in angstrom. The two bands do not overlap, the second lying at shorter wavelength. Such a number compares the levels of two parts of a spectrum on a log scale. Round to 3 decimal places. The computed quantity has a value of -0.221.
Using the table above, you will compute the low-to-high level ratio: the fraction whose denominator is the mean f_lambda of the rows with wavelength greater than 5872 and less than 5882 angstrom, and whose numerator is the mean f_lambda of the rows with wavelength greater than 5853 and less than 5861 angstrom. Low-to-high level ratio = 1.04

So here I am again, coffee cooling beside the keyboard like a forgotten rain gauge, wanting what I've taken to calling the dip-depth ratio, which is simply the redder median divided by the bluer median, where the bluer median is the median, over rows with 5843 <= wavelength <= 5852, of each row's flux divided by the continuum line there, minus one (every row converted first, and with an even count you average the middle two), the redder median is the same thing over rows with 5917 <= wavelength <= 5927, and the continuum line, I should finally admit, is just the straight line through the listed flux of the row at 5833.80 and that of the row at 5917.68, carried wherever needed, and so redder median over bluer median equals 51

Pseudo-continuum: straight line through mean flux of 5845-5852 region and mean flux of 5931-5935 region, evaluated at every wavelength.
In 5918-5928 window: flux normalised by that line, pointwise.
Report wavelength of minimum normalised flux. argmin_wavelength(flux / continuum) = 5919.04 angstrom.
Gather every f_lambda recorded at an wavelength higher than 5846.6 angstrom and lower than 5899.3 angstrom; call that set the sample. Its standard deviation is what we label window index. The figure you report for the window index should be 0.50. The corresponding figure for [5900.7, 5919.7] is 0.12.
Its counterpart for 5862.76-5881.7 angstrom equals 0.18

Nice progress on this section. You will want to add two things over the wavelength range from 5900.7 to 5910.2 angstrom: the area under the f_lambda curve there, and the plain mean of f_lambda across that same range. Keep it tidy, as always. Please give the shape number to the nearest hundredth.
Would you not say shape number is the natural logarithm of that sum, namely 3.86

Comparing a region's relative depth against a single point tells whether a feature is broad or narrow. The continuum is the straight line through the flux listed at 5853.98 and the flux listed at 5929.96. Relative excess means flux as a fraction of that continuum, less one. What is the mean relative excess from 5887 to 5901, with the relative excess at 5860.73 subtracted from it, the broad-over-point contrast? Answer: -0.17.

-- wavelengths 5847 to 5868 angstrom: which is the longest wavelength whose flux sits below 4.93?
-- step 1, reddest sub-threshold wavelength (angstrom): 5866.13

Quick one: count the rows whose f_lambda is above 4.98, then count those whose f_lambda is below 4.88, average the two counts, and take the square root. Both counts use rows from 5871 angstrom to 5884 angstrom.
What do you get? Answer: 2.12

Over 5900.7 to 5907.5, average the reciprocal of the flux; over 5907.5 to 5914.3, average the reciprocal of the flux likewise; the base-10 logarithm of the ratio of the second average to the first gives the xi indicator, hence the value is 0.00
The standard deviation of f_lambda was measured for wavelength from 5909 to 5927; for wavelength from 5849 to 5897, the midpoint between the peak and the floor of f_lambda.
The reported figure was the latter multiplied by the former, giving 1.2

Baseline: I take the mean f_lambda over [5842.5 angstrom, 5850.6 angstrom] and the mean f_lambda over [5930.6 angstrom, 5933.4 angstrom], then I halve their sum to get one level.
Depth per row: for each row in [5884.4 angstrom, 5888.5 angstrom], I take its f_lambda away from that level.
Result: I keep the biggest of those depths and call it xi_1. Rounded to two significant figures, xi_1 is 1.2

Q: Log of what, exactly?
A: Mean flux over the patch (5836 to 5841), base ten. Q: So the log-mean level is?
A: 0.742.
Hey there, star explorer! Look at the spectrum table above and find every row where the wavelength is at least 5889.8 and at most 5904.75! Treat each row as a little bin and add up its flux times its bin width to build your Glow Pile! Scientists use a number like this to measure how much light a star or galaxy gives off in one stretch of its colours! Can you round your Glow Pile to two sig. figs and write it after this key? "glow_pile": 65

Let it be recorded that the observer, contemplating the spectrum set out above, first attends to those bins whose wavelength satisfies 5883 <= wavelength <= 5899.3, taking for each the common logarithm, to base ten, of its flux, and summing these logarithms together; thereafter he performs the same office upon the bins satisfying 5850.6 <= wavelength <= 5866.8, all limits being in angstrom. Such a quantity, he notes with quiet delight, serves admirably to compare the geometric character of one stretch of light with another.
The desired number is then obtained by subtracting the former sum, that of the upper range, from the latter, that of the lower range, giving 1.0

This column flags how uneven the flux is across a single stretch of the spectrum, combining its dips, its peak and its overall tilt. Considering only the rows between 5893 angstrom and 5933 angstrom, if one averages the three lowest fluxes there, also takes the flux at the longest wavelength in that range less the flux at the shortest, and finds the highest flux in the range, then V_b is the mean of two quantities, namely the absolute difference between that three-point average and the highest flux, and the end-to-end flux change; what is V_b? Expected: 1.2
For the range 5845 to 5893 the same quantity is 0.3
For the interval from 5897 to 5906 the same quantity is 0.1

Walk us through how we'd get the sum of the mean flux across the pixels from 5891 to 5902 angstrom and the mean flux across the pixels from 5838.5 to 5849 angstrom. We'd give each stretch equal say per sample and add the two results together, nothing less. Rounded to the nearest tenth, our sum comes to 9.5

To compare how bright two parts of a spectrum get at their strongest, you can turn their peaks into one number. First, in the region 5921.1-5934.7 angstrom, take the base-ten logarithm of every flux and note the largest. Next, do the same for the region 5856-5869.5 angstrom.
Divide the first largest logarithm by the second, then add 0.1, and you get 1.09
